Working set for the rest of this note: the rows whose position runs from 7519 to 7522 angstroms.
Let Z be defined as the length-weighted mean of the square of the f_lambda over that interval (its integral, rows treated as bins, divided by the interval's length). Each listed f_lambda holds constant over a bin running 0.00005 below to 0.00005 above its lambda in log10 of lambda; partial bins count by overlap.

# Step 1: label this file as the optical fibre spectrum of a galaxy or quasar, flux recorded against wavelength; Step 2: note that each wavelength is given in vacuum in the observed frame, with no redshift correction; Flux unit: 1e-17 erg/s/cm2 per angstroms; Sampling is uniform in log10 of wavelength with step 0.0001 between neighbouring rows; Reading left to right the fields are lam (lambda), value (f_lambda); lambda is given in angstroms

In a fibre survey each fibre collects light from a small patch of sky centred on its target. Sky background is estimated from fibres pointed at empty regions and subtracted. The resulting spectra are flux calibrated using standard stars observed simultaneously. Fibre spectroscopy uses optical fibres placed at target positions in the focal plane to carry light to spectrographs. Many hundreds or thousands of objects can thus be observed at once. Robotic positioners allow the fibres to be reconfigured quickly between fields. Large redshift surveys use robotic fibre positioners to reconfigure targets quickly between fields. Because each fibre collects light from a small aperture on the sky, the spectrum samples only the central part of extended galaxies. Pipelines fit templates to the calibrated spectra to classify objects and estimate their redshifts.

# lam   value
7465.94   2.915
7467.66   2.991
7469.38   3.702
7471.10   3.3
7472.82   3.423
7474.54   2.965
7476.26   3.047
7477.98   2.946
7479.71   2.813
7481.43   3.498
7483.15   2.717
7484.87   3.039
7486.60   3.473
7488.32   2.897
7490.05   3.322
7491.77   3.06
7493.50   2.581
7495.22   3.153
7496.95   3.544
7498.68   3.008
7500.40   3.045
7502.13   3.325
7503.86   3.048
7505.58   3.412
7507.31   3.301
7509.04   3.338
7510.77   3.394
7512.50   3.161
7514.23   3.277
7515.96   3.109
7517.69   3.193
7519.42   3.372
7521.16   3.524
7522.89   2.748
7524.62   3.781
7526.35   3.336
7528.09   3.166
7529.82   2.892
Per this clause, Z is 11.93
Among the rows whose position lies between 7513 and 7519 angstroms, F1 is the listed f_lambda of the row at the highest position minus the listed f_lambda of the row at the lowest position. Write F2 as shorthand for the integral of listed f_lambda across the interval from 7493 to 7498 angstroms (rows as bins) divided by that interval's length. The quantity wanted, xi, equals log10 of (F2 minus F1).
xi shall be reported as 0.51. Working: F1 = -0.1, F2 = 3.13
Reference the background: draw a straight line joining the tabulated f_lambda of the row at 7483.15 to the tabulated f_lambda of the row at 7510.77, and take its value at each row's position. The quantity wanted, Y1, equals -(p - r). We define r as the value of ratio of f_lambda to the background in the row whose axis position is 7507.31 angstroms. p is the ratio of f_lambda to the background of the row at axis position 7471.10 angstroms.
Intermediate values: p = 1.36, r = 1.00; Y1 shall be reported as -0.37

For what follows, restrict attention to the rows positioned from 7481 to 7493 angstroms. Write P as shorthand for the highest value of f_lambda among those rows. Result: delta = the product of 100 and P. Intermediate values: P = 3.498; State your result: 350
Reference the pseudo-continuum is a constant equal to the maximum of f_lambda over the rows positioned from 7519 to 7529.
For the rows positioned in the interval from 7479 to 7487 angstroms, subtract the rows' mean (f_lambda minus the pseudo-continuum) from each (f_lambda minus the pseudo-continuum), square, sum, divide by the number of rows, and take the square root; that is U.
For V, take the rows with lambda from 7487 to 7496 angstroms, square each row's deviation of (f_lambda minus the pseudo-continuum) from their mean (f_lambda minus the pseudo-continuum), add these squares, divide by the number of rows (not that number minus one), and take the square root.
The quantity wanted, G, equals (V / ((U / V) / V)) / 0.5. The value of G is 0.10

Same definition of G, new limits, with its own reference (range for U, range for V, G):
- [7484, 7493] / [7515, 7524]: 0.17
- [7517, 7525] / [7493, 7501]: 0.17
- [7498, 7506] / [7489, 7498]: 0.40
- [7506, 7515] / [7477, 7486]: 0.51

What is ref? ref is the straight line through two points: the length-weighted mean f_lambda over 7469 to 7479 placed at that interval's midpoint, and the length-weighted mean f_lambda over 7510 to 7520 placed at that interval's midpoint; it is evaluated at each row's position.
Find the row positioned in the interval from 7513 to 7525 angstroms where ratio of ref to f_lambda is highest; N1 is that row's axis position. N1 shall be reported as 7522.89 angstroms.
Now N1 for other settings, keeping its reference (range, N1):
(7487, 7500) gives 7493.50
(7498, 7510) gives 7498.68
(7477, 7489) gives 7483.15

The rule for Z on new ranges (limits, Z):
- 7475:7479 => 8.91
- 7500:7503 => 10.28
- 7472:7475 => 10.43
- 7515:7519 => 10.12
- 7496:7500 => 10.61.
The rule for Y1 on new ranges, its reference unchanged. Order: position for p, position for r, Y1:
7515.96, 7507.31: 0.11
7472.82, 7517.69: -0.49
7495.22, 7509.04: -0.05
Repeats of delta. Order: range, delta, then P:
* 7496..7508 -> 354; 3.544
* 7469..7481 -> 370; 3.702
